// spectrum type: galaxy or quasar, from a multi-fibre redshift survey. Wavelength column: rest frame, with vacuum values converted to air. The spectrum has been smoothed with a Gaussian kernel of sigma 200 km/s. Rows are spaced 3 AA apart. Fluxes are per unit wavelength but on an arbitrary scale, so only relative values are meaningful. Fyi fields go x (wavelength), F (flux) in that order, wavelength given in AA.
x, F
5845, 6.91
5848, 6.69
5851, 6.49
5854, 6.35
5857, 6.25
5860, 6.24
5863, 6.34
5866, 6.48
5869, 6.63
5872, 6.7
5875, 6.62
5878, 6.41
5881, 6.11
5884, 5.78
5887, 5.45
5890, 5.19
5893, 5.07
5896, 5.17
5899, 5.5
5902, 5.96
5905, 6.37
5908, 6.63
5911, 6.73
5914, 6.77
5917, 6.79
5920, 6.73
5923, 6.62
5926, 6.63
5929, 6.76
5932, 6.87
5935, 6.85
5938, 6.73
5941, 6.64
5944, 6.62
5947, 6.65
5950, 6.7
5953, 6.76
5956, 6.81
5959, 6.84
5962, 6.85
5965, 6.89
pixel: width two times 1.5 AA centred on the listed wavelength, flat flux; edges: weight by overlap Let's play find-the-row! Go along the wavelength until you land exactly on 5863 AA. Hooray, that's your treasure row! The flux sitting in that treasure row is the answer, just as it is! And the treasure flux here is 6.34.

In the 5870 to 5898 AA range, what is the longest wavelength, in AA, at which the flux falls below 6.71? 5896 AA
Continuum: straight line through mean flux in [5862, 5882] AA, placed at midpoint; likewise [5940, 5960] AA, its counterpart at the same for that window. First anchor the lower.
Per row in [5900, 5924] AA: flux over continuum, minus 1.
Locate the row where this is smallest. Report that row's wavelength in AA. 5902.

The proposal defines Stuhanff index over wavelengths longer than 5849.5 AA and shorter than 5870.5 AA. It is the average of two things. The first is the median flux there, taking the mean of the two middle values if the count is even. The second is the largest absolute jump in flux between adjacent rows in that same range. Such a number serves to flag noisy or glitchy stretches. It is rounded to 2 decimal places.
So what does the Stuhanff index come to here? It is 3.25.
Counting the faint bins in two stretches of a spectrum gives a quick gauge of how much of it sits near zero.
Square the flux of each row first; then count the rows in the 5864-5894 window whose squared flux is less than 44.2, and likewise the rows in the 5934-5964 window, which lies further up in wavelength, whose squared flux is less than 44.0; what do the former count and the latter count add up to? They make 10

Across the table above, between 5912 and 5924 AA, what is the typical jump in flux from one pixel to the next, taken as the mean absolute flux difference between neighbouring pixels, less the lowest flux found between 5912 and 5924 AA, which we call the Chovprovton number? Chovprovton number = -6.6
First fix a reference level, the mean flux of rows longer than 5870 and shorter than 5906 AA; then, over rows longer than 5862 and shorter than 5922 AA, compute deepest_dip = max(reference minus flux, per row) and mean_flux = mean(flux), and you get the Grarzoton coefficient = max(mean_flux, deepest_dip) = 6.2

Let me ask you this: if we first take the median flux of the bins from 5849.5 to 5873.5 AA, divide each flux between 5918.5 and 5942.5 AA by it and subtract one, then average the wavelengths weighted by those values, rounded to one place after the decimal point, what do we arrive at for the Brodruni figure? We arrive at 5930.9 AA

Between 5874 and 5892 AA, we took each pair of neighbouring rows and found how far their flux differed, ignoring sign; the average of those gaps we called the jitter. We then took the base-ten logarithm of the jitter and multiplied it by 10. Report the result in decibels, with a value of -5.4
